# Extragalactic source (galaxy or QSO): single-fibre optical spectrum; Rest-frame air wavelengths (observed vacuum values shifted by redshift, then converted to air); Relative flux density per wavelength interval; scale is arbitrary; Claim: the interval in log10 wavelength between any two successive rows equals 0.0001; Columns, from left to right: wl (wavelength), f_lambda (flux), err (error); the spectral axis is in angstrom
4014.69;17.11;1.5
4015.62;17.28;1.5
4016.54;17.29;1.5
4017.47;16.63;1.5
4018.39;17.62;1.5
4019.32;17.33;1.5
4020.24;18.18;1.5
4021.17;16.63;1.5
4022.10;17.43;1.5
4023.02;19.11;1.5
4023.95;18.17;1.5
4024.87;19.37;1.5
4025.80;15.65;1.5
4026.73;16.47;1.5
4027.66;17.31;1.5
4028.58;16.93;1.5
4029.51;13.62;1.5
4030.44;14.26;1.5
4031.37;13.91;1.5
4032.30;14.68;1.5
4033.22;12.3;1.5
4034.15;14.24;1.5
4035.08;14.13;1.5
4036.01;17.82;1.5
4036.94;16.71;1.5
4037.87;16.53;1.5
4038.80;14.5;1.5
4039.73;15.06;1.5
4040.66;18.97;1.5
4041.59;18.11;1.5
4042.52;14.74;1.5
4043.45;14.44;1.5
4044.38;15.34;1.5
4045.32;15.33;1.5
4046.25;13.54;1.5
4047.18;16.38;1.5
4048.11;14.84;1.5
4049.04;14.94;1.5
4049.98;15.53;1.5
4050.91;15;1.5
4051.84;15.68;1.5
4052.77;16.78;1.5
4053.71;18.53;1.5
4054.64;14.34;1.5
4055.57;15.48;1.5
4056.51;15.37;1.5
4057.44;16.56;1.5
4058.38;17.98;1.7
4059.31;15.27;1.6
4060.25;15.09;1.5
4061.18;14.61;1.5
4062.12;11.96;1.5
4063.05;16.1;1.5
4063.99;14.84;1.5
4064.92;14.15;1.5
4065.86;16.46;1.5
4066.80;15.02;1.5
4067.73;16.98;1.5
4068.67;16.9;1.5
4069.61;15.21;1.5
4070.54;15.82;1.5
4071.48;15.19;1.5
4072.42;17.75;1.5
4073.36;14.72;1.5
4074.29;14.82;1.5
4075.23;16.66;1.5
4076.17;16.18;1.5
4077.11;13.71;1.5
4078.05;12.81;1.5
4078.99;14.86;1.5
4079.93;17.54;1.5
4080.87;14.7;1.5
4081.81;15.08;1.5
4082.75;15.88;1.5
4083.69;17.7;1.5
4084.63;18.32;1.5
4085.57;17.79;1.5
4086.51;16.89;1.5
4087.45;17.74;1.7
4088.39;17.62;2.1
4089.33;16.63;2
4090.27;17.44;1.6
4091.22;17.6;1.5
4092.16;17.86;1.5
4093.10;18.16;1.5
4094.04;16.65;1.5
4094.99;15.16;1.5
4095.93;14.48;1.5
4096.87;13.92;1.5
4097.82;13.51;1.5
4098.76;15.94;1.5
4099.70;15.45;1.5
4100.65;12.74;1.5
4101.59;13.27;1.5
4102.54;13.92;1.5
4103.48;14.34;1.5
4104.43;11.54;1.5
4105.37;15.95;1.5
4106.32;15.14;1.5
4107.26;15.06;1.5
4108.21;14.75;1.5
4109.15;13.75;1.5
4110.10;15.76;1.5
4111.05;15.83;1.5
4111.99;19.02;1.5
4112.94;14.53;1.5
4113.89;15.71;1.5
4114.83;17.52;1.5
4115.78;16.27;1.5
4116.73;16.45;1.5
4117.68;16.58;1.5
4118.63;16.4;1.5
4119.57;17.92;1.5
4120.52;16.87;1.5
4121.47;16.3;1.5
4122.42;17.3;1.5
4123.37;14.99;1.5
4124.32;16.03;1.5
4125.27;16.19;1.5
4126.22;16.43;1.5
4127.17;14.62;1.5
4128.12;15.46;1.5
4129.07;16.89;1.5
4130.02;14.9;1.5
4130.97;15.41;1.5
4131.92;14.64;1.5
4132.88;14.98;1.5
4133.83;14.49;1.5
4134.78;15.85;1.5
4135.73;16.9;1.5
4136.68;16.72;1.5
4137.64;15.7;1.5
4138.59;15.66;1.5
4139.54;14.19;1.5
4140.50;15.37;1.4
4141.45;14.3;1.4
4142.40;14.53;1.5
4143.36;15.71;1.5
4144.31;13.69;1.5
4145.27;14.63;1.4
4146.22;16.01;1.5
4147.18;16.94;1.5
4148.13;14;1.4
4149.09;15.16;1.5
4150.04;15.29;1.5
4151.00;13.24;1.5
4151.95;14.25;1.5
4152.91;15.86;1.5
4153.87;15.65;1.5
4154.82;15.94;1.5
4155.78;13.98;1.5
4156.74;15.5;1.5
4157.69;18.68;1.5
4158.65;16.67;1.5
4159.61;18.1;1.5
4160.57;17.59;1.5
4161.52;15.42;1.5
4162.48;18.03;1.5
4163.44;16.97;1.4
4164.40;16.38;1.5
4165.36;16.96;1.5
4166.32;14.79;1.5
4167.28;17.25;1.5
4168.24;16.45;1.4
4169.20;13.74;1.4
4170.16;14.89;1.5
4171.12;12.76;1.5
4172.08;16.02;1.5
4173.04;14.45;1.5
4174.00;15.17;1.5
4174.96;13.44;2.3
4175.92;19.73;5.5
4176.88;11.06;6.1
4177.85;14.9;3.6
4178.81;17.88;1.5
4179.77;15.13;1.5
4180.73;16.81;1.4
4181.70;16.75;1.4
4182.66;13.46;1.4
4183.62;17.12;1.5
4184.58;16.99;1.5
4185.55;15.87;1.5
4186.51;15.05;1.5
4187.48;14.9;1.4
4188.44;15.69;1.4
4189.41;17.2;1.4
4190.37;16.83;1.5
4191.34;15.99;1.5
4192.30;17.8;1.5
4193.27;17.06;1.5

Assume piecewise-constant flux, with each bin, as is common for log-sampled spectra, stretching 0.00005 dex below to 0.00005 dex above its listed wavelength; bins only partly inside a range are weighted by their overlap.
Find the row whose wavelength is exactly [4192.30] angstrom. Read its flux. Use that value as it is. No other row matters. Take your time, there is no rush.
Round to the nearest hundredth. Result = 17.80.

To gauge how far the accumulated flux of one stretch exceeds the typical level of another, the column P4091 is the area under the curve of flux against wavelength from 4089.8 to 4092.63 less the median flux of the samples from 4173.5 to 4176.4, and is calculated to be 34.7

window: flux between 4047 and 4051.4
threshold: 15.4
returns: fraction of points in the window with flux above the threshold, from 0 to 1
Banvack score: 0.40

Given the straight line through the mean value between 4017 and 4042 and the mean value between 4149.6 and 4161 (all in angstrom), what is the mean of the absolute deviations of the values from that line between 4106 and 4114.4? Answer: 1.22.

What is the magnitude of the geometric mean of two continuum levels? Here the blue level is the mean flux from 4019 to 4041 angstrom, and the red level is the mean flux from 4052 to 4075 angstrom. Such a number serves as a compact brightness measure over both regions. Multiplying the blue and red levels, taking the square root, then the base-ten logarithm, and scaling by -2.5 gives -3.006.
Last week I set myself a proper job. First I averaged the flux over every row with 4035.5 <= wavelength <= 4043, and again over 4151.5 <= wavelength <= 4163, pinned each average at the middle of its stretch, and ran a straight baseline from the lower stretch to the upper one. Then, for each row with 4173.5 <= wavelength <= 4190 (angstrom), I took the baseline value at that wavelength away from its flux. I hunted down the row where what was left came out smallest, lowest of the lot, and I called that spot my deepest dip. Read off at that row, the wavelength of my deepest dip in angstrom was 4176.88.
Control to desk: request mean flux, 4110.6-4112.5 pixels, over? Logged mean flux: 17.4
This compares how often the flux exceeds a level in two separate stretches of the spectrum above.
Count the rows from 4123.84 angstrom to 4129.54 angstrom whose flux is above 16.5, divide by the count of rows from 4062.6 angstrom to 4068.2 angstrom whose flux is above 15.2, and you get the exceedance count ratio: 0.33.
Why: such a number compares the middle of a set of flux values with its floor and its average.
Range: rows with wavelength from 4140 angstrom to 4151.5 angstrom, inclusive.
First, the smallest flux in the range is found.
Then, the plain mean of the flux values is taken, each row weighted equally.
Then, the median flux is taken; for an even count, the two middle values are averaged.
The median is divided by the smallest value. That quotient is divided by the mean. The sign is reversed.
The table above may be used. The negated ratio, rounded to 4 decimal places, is -0.0755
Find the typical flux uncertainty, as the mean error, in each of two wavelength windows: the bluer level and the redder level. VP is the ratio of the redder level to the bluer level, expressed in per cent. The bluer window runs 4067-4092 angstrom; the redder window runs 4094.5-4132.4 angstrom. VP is 97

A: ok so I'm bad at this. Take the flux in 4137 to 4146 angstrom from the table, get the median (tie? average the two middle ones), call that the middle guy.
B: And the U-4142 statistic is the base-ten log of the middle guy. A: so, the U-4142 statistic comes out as 1.17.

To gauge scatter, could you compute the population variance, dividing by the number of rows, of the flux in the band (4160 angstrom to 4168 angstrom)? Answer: 1.0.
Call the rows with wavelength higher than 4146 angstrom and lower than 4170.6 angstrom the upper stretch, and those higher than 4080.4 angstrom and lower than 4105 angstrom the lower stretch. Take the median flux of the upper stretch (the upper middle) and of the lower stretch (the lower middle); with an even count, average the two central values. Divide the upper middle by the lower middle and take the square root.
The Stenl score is 1.00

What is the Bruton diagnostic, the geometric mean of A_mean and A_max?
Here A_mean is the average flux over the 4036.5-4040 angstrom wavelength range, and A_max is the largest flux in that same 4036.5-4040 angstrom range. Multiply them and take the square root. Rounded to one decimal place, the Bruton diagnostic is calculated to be 16.2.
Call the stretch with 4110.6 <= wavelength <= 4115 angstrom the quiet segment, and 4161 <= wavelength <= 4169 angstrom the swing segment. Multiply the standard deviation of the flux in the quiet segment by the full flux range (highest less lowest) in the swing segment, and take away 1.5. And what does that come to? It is 4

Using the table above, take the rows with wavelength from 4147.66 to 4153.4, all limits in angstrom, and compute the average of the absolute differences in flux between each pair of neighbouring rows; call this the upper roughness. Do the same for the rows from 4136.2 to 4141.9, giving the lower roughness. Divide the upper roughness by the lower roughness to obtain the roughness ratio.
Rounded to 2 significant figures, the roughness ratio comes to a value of 1.2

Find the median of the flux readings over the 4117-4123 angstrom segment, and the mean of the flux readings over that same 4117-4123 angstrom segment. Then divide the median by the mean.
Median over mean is 0.99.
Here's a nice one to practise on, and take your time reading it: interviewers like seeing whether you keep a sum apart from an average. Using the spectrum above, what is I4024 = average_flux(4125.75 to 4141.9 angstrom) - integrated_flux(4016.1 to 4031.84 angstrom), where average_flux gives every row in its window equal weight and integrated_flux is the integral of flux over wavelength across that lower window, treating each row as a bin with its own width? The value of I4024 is -249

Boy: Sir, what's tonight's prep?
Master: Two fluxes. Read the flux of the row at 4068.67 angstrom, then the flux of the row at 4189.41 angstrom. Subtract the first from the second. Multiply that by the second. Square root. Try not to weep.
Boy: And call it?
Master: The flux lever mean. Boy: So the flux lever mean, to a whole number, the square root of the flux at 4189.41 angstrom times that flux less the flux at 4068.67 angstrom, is 2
